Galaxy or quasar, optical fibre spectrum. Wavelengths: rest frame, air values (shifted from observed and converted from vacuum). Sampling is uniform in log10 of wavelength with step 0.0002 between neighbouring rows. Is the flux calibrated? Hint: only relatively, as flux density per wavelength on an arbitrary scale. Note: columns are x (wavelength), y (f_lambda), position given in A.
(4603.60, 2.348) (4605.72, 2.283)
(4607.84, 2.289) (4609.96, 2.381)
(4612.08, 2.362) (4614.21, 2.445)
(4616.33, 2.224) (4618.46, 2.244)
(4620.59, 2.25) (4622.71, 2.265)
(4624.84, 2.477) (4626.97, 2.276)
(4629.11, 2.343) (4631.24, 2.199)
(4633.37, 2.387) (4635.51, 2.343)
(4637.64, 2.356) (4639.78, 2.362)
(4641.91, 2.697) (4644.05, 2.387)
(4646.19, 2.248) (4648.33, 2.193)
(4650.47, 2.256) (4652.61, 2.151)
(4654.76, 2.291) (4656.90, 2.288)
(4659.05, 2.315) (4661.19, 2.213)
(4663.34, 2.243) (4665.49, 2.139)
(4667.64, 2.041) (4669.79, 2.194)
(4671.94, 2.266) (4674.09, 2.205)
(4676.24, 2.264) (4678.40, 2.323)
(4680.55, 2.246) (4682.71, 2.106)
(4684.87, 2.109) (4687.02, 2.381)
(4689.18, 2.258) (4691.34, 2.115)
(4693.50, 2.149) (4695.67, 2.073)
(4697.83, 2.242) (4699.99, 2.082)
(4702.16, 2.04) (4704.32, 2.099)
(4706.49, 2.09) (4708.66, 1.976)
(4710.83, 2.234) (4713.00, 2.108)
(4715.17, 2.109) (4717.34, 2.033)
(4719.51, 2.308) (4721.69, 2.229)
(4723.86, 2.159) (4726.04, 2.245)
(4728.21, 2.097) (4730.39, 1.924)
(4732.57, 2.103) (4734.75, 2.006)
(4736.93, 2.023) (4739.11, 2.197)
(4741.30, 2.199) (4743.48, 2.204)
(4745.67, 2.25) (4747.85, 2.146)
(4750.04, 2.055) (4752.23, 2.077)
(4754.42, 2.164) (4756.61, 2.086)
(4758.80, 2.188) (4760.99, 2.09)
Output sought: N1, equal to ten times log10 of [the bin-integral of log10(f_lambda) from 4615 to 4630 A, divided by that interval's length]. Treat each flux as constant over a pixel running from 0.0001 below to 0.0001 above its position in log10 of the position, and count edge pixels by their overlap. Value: -4.4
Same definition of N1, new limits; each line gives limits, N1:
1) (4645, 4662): -4.5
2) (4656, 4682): -4.6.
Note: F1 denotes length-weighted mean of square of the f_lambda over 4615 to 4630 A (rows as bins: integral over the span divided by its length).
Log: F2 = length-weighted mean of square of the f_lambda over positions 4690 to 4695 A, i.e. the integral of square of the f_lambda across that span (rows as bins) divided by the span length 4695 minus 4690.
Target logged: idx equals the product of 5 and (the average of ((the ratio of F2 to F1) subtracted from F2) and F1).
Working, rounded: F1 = 5.3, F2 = 4.5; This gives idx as 22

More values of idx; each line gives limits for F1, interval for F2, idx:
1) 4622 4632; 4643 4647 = 24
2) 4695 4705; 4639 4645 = 23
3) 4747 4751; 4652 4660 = 21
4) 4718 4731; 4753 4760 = 21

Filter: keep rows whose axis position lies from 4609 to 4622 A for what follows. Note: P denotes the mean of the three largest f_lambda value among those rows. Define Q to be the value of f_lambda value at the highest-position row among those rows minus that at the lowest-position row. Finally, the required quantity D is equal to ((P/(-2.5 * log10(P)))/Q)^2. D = 372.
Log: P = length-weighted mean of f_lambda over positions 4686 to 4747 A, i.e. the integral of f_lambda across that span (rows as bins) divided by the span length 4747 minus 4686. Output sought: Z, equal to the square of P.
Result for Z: 4.58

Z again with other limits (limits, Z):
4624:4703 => 5.06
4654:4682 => 4.98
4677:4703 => 4.75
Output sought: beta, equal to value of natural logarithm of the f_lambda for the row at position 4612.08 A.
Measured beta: 0.86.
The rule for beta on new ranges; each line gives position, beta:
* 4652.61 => 0.77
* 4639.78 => 0.86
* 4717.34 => 0.71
